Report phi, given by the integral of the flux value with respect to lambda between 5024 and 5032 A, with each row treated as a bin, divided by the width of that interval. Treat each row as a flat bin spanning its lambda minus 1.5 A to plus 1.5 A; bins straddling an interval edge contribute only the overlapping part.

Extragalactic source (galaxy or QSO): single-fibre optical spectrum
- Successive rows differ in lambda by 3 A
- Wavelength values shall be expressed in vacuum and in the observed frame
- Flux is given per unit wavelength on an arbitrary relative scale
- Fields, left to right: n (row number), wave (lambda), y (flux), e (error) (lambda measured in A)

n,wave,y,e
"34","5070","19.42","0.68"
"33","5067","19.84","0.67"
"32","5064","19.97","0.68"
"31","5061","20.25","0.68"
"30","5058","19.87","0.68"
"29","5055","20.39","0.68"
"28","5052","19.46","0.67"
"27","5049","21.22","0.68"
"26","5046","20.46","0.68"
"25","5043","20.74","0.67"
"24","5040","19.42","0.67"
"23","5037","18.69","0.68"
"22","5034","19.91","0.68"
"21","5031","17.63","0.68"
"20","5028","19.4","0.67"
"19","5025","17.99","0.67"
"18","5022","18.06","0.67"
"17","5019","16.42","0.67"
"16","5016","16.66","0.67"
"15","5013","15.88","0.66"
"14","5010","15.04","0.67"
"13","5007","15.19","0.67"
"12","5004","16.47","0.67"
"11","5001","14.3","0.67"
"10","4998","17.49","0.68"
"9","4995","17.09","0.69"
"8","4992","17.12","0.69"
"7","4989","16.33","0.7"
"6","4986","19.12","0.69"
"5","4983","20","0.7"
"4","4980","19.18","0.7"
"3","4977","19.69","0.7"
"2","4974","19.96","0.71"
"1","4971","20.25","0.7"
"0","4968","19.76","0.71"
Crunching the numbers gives 18.4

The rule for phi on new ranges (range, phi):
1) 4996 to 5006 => 16.1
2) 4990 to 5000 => 17.0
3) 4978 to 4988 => 19.3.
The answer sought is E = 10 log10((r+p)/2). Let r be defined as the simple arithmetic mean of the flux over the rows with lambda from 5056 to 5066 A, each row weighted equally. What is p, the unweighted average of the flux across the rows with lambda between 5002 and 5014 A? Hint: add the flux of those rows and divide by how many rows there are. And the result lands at 12.5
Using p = 15.6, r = 20.0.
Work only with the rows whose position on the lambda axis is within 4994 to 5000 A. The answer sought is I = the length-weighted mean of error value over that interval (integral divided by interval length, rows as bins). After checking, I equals 0.683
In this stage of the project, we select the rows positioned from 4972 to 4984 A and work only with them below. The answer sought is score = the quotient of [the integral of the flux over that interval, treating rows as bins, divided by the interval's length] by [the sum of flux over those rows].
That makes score 0.2501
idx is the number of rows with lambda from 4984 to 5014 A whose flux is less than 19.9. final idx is 10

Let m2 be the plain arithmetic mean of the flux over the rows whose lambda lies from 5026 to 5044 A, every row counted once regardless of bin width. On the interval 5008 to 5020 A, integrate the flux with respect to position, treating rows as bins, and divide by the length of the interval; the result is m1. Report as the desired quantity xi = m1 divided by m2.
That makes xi 0.83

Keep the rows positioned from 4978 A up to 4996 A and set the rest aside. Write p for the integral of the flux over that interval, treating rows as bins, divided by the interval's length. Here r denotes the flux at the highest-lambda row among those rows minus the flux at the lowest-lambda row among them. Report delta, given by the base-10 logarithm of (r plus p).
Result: 1.21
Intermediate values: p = 18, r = -2.1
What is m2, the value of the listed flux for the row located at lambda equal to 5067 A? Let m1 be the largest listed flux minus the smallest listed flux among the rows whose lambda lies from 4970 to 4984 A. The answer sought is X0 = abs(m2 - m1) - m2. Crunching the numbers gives -1.1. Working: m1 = 1.1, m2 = 19.84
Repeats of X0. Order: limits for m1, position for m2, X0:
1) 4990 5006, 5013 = -3.2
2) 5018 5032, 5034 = -3.0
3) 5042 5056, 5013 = -1.8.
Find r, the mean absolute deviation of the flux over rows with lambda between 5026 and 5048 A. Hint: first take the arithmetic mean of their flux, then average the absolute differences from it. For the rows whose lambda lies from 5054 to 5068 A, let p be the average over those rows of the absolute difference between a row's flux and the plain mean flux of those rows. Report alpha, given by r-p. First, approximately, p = 0.20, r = 0.8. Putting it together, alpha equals 0.6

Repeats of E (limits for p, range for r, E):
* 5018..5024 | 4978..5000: 12.5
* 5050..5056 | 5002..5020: 12.5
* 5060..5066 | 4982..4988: 13.0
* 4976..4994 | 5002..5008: 12.4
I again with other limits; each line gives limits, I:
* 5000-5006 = 0.670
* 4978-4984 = 0.700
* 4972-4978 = 0.705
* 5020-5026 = 0.670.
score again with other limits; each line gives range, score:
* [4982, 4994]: 0.2483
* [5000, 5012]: 0.2511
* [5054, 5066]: 0.2497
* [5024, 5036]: 0.2504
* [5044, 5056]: 0.2502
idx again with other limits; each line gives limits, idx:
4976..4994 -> 5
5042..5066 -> 2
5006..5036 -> 9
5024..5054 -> 6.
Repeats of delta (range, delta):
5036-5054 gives 1.32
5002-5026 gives 1.25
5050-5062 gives 1.32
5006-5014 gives 1.21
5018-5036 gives 1.34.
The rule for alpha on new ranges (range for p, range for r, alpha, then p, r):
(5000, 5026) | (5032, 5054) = -0.3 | 1.00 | 0.7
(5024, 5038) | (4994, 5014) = 0.2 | 0.74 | 0.9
